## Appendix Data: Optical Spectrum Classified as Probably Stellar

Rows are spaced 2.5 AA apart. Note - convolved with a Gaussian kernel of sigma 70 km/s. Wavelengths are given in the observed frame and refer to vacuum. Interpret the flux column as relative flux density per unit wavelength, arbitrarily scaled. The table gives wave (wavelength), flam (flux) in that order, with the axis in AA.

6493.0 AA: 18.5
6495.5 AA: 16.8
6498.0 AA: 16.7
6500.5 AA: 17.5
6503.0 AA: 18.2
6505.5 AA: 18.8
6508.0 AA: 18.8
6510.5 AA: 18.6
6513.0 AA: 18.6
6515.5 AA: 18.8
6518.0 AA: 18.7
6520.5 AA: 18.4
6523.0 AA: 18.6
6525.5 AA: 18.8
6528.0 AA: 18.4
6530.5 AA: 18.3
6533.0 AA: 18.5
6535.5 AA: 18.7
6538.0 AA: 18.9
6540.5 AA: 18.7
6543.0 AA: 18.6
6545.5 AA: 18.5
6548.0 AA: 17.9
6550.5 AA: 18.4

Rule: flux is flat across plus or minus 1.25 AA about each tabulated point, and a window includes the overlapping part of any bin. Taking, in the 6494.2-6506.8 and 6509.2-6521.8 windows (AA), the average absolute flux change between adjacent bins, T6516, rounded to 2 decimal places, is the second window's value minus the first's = -0.40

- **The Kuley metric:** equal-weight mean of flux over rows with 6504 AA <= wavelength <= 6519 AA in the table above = 18.7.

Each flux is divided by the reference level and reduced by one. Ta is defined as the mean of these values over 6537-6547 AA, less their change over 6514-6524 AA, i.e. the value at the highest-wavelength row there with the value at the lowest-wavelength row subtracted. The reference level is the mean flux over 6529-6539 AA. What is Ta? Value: 0.01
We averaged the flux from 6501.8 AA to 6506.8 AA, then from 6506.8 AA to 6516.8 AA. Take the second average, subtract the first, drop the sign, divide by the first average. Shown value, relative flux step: 0.01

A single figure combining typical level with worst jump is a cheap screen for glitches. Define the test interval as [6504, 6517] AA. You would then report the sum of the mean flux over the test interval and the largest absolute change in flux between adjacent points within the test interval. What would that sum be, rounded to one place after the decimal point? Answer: 18.9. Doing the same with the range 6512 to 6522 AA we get 18.9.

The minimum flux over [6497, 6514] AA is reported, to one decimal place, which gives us 16.7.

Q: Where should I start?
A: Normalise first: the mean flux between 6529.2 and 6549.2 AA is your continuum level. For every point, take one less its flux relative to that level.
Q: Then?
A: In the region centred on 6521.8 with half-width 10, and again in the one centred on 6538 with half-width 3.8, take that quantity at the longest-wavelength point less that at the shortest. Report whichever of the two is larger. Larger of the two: 0.016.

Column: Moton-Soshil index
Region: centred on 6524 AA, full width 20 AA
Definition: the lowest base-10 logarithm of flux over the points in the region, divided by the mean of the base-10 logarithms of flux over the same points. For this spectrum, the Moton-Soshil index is 0.995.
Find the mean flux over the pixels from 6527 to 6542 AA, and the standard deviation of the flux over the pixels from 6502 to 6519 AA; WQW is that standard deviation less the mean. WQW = -18.4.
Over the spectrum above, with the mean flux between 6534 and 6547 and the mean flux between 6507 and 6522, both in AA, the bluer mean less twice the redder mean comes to -18.7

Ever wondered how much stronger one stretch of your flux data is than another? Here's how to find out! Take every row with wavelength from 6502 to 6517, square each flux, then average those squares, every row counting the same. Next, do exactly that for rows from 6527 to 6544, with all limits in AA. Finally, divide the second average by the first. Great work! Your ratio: 0.99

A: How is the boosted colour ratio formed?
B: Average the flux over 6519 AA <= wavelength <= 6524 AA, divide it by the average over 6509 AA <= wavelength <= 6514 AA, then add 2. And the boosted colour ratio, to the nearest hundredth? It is 2.99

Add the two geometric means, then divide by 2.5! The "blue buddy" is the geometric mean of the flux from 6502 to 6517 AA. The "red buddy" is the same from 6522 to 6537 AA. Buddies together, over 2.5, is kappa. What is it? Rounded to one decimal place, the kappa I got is 14.9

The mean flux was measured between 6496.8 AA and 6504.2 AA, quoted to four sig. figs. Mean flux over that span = 17.47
